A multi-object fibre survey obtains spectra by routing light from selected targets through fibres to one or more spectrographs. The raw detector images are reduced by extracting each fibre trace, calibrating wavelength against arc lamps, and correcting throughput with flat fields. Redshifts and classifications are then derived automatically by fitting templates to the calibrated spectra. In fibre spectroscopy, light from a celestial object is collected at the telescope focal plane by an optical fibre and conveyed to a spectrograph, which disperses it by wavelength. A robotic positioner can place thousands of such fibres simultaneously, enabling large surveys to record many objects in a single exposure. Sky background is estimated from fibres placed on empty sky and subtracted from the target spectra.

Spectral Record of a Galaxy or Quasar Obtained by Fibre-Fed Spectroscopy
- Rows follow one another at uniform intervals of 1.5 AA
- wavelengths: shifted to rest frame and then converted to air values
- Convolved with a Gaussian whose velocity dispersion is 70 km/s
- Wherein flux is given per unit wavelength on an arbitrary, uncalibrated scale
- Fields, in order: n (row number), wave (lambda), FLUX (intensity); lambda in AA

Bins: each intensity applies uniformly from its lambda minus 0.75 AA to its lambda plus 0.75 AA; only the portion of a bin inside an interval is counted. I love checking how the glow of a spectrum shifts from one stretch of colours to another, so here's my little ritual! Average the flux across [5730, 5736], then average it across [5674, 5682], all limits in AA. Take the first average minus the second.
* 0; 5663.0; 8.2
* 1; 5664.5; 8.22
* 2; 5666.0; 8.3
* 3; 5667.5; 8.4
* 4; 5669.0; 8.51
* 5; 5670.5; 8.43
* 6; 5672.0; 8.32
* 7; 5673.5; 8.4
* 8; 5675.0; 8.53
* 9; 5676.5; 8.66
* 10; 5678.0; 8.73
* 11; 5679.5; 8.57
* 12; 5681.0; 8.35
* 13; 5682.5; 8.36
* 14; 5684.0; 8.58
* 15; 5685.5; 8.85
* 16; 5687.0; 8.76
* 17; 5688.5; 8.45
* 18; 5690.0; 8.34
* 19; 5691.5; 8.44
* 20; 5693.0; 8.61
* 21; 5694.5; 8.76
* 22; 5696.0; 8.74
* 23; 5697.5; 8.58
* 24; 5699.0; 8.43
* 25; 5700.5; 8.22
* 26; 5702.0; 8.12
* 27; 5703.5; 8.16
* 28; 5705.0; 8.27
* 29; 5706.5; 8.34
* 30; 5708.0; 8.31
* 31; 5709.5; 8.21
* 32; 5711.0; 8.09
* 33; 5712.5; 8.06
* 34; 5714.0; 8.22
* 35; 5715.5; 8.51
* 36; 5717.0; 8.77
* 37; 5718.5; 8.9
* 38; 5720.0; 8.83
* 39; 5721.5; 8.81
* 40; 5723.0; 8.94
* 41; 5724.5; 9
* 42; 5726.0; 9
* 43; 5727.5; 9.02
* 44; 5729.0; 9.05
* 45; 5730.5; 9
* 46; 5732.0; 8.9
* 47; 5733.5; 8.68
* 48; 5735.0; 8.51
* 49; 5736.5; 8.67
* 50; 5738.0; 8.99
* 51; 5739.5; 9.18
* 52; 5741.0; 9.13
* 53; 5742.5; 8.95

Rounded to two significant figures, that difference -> 0.20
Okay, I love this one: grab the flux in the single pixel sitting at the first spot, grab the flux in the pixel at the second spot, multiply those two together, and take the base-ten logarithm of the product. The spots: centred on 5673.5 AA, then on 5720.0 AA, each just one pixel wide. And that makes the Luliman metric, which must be 1.87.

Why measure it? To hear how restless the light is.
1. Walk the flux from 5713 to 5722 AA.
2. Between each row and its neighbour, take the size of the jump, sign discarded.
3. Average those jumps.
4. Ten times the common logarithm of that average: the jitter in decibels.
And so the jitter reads -8.1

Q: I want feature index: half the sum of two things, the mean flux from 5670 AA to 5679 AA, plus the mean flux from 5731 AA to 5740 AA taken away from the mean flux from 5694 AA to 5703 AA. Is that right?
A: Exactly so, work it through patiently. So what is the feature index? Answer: 4.08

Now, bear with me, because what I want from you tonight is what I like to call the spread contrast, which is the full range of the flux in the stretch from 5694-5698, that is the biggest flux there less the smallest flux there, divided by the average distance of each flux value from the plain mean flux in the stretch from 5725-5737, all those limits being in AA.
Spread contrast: 1.0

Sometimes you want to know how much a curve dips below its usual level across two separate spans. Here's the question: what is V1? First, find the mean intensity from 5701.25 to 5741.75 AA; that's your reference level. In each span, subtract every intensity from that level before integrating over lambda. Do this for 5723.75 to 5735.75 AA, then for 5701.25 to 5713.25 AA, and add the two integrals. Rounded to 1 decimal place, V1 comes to 2.6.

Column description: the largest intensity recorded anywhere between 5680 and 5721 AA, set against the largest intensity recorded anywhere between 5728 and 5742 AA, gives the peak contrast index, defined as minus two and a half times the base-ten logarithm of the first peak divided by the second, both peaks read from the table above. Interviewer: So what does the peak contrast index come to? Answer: 0.034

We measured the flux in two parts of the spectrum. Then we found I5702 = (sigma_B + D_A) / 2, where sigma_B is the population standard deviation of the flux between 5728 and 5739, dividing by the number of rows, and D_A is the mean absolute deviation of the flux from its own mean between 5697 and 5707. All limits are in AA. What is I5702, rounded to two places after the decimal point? 0.16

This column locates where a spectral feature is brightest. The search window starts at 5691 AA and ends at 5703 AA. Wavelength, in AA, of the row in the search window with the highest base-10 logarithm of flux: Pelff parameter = 5694.5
